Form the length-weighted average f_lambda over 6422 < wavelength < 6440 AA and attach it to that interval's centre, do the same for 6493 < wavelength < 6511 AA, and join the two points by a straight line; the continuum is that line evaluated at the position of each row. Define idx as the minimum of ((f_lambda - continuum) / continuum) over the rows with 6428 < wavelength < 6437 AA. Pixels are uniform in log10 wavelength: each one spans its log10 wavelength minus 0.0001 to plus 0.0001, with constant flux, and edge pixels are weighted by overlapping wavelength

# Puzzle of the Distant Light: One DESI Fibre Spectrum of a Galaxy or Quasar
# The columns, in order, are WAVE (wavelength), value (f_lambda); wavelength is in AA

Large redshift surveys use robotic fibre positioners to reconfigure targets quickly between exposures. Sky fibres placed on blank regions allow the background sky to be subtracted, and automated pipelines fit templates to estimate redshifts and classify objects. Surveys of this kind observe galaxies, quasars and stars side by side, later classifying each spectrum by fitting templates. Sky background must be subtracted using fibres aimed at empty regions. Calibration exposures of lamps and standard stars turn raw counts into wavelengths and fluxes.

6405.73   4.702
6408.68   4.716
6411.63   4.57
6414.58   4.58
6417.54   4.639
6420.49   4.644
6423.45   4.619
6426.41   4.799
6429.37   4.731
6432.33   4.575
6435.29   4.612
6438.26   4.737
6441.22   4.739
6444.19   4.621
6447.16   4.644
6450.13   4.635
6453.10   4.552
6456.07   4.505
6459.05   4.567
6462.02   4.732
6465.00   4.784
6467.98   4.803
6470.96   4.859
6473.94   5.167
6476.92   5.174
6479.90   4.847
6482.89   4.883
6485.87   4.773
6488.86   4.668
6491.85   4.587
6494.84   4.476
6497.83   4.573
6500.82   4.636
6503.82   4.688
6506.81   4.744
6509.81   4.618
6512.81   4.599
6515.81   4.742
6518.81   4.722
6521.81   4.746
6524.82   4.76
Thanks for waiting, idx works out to -0.022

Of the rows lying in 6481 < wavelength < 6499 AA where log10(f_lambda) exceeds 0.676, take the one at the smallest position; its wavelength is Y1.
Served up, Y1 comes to 6482.89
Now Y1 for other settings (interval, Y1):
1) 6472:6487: 6473.94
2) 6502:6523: 6506.81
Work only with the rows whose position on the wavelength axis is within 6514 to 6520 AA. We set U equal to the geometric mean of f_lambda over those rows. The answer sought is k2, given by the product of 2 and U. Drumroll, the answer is 9.46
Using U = 4.73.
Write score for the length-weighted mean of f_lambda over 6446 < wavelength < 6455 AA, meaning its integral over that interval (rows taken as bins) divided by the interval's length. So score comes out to 4.61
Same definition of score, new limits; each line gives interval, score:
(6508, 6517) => 4.65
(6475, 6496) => 4.79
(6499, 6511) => 4.67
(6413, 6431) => 4.67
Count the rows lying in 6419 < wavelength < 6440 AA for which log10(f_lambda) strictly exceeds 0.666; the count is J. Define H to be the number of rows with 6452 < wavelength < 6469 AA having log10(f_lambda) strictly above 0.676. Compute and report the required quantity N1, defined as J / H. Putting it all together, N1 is 2.0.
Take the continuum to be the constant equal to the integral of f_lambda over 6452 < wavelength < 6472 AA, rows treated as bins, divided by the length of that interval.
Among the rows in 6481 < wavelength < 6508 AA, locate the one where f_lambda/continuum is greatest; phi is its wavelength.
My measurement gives 6482.89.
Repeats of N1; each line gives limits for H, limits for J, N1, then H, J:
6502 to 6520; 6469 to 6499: 7.0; 1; 7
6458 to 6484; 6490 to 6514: 0.4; 7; 3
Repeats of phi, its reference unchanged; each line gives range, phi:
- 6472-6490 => 6476.92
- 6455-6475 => 6473.94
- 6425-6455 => 6426.41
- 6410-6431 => 6426.41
